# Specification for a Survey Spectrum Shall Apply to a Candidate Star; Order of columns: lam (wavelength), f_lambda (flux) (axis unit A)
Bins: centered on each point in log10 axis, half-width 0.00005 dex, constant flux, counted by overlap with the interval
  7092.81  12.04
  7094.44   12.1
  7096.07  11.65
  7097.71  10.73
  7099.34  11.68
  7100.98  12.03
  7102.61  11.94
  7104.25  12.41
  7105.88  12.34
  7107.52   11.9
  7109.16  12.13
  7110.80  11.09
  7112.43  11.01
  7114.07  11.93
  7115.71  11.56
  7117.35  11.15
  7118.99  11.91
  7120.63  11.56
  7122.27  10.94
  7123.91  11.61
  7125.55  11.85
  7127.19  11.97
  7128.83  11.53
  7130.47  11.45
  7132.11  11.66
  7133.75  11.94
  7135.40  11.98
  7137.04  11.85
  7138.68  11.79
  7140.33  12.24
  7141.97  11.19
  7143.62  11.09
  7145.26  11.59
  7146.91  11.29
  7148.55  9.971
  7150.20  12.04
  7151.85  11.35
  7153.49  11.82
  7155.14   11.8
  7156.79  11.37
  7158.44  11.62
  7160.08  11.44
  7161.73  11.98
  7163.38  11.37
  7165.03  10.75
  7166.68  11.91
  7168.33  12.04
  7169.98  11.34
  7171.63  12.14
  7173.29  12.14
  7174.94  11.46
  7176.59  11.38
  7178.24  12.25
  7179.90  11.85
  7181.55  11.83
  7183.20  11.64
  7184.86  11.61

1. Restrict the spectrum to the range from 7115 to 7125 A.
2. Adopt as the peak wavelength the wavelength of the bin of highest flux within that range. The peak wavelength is 7118.99 A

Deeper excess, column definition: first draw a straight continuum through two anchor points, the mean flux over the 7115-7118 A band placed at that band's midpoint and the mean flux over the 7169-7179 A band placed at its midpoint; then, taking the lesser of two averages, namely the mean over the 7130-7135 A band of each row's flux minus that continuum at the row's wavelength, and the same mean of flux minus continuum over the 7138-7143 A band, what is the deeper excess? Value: 0.2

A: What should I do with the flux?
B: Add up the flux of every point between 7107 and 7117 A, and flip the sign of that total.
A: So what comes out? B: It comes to -70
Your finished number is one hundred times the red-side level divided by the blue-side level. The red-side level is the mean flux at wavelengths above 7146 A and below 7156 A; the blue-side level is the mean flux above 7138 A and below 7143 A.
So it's 97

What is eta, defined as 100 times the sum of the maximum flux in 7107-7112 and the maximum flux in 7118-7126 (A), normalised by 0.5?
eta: 4808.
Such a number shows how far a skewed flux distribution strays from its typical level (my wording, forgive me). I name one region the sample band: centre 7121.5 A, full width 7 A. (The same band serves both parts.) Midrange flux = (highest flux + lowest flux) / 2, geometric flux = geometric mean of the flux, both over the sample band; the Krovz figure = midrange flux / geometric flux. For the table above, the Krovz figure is 0.99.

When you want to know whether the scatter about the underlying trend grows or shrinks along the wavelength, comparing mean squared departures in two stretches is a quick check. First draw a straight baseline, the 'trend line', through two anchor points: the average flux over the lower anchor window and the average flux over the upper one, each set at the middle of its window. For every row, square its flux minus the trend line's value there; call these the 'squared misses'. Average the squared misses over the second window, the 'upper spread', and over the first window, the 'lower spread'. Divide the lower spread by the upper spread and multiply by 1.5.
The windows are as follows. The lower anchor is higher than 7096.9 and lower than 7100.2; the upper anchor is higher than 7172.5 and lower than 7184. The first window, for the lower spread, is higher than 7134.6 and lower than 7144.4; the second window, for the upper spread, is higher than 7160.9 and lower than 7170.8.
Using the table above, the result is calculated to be 1.4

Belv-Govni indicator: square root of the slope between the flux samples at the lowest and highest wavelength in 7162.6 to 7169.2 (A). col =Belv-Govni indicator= 0.37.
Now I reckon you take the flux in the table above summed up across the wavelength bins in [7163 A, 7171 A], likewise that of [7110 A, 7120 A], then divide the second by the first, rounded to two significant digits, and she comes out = 1.2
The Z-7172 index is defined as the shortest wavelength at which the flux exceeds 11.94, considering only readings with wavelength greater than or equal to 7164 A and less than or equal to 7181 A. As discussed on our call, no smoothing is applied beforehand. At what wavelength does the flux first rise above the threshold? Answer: 7168.33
